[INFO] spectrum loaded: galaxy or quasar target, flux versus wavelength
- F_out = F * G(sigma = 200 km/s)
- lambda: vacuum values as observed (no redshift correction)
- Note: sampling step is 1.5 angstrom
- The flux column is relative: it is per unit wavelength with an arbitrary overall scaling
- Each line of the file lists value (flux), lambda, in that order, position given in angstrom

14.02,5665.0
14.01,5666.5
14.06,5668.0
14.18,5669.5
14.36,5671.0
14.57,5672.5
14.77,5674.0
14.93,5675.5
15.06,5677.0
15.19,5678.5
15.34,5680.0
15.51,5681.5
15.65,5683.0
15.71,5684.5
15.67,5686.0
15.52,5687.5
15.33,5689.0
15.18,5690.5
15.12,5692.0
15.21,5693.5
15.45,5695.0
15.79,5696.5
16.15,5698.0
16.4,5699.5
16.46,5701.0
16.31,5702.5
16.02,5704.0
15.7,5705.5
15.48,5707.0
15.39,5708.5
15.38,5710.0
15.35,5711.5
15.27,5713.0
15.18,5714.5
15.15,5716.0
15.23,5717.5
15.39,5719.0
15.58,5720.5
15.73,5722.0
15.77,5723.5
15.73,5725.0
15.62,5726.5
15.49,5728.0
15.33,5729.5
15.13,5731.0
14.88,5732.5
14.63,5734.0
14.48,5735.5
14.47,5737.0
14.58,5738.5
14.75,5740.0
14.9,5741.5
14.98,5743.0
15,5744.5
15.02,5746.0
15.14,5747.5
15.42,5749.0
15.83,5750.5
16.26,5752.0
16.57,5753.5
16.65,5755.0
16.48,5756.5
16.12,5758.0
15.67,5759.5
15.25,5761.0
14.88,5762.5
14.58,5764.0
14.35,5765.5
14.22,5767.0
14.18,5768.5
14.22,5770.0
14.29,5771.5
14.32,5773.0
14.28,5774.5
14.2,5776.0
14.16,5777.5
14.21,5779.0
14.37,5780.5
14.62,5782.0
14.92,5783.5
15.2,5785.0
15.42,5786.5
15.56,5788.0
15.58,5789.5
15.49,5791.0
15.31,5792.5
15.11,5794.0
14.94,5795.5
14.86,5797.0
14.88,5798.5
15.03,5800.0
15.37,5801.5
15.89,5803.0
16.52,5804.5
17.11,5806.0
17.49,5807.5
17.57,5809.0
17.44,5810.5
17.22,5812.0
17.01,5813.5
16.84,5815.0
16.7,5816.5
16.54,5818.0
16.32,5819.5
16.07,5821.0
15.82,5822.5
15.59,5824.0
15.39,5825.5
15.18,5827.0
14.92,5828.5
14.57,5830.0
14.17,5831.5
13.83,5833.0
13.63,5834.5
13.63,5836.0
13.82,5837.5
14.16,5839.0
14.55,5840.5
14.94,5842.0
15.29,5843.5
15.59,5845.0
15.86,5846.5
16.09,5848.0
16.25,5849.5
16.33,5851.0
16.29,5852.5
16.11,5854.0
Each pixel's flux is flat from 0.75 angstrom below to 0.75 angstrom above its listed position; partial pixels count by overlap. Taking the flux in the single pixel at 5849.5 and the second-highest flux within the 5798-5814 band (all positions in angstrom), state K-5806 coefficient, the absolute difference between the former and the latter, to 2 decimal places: 1.24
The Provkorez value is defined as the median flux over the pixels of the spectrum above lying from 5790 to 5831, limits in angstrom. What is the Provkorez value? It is 15.8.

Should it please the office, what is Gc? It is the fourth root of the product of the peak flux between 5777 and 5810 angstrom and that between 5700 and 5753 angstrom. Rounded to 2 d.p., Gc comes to 4.12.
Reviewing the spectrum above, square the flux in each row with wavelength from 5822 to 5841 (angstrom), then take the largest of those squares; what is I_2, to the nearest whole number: 250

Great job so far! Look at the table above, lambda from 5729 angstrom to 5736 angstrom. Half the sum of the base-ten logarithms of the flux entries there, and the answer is 2.93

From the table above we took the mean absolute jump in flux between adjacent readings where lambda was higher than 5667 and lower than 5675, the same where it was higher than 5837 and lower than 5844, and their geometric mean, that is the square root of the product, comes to 0.255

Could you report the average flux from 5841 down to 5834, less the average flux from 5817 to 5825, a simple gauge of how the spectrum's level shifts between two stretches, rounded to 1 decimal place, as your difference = -2.1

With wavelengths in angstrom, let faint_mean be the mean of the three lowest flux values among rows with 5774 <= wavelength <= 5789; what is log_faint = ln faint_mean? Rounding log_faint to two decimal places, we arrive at 2.65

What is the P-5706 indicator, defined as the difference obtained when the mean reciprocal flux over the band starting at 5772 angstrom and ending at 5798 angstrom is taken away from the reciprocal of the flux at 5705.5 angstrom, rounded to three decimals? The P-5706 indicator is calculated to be -0.004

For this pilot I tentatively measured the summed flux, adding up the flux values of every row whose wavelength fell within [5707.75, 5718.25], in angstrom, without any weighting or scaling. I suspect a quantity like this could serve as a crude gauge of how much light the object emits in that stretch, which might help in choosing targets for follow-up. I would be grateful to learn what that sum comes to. 107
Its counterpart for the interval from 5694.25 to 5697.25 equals 31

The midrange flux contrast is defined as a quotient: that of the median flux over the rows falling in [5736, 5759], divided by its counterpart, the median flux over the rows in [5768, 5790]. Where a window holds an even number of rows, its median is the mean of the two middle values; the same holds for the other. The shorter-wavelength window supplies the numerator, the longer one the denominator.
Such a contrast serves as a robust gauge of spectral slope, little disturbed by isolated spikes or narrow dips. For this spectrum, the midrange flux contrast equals 1.057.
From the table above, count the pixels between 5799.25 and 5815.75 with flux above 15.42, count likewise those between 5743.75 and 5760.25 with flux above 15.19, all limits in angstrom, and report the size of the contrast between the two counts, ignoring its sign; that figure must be 1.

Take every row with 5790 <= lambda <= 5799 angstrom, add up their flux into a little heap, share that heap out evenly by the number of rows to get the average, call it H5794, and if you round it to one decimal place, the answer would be 15.1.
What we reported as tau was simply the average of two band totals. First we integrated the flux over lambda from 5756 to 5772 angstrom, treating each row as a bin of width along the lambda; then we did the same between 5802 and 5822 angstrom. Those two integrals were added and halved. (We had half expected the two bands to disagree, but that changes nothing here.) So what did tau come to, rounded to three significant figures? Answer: 287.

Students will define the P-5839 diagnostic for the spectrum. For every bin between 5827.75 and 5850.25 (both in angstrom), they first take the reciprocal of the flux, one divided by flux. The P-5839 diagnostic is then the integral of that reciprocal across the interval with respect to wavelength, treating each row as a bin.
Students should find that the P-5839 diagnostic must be 1.53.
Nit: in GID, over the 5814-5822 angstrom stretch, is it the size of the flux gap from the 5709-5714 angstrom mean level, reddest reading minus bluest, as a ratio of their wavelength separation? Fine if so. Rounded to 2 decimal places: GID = -0.13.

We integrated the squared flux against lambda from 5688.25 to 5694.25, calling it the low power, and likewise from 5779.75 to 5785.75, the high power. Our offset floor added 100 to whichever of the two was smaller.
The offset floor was 1411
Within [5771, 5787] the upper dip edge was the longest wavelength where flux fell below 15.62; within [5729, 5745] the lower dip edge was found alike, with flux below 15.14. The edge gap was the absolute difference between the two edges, 42.0 angstrom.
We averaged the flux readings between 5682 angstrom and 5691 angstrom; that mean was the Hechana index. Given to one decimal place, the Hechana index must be 15.5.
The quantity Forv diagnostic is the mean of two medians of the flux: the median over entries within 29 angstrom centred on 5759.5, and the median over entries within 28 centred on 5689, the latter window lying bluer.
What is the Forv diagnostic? 15.3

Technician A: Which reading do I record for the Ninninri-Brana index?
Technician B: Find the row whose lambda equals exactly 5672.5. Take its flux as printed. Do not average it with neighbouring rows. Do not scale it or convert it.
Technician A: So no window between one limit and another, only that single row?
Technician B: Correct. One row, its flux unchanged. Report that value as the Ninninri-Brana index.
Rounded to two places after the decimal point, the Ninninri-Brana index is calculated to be 14.57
